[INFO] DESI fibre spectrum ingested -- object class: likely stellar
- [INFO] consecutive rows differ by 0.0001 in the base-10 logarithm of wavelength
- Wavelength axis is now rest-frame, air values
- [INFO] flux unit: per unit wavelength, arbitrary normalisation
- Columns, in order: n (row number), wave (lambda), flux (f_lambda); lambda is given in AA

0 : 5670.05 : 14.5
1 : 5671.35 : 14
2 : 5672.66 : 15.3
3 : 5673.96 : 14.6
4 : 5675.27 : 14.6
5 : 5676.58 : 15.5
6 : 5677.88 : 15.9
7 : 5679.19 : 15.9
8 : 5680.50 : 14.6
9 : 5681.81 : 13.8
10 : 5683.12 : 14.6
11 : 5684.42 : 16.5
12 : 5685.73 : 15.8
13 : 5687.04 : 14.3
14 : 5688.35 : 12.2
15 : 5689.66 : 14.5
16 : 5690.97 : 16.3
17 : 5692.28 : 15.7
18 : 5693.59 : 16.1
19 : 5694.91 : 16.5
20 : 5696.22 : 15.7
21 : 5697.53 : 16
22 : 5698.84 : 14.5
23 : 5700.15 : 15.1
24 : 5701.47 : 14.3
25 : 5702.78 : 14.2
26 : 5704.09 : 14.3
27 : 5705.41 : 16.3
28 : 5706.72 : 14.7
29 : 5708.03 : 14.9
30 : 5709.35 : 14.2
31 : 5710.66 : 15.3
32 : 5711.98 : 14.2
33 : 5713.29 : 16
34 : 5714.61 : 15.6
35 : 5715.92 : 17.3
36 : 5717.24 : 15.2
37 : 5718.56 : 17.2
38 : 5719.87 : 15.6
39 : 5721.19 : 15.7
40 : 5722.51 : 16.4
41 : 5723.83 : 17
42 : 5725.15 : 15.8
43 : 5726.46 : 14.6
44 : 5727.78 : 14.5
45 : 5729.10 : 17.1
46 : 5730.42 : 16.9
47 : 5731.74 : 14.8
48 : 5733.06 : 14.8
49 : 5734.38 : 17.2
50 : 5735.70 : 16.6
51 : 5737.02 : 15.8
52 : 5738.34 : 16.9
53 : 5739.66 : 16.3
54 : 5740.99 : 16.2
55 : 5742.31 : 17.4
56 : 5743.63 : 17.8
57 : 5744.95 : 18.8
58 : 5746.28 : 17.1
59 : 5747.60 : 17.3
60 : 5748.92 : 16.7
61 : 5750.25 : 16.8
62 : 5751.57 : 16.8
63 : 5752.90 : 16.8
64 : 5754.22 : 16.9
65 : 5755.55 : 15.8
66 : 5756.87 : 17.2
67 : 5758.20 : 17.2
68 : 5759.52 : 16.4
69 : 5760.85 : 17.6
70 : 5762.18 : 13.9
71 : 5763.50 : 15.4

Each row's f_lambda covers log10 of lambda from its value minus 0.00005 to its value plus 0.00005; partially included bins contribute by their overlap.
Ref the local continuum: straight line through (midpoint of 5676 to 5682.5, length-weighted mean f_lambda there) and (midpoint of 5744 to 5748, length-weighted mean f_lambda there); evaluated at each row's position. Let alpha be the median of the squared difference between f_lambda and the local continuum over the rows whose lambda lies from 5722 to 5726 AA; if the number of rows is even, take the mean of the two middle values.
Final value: 0.2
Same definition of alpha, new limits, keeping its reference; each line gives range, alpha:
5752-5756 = 1.5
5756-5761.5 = 1.0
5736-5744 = 0.9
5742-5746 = 0.0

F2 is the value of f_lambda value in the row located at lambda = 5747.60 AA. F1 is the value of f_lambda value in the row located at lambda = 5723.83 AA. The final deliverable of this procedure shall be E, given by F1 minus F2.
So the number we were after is -0.3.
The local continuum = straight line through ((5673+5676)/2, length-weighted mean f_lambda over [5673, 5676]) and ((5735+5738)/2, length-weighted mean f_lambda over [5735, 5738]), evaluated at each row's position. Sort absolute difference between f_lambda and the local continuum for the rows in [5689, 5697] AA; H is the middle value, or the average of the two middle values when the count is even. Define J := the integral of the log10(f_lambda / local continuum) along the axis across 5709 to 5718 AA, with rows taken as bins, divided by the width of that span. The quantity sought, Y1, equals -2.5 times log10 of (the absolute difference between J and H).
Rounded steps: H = 0.75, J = -0.008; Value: 0.30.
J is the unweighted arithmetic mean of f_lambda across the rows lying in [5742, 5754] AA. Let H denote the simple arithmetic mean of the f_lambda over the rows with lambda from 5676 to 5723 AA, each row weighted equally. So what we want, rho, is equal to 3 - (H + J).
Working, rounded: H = 15.3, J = 17.3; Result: -29.6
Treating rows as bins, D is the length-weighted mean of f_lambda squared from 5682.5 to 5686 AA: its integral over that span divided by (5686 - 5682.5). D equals 245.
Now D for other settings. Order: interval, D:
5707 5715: 225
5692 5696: 259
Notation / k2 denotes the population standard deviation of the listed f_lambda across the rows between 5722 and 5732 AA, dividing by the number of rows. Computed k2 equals 1.05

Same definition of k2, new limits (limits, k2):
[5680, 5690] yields 1.20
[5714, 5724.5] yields 0.78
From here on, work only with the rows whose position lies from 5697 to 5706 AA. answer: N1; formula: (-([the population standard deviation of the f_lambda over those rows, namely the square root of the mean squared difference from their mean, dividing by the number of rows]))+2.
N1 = 1.19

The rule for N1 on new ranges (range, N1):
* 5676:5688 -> 1.14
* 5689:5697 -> 1.35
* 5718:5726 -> 1.37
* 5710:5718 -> 1.06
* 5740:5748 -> 1.22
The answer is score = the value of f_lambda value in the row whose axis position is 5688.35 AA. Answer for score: 12.2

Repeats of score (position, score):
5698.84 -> 14.5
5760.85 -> 17.6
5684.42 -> 16.5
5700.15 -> 15.1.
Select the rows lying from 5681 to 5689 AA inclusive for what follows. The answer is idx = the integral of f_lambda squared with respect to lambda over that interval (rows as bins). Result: 1706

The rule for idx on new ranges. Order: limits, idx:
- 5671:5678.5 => 1695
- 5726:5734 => 1940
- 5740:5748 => 2424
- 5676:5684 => 1828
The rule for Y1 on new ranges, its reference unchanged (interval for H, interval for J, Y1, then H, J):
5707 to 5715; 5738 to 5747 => 0.80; 0.50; 0.019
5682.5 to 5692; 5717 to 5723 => 0.23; 0.81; 0.005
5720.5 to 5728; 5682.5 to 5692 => 0.31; 0.74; -0.005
